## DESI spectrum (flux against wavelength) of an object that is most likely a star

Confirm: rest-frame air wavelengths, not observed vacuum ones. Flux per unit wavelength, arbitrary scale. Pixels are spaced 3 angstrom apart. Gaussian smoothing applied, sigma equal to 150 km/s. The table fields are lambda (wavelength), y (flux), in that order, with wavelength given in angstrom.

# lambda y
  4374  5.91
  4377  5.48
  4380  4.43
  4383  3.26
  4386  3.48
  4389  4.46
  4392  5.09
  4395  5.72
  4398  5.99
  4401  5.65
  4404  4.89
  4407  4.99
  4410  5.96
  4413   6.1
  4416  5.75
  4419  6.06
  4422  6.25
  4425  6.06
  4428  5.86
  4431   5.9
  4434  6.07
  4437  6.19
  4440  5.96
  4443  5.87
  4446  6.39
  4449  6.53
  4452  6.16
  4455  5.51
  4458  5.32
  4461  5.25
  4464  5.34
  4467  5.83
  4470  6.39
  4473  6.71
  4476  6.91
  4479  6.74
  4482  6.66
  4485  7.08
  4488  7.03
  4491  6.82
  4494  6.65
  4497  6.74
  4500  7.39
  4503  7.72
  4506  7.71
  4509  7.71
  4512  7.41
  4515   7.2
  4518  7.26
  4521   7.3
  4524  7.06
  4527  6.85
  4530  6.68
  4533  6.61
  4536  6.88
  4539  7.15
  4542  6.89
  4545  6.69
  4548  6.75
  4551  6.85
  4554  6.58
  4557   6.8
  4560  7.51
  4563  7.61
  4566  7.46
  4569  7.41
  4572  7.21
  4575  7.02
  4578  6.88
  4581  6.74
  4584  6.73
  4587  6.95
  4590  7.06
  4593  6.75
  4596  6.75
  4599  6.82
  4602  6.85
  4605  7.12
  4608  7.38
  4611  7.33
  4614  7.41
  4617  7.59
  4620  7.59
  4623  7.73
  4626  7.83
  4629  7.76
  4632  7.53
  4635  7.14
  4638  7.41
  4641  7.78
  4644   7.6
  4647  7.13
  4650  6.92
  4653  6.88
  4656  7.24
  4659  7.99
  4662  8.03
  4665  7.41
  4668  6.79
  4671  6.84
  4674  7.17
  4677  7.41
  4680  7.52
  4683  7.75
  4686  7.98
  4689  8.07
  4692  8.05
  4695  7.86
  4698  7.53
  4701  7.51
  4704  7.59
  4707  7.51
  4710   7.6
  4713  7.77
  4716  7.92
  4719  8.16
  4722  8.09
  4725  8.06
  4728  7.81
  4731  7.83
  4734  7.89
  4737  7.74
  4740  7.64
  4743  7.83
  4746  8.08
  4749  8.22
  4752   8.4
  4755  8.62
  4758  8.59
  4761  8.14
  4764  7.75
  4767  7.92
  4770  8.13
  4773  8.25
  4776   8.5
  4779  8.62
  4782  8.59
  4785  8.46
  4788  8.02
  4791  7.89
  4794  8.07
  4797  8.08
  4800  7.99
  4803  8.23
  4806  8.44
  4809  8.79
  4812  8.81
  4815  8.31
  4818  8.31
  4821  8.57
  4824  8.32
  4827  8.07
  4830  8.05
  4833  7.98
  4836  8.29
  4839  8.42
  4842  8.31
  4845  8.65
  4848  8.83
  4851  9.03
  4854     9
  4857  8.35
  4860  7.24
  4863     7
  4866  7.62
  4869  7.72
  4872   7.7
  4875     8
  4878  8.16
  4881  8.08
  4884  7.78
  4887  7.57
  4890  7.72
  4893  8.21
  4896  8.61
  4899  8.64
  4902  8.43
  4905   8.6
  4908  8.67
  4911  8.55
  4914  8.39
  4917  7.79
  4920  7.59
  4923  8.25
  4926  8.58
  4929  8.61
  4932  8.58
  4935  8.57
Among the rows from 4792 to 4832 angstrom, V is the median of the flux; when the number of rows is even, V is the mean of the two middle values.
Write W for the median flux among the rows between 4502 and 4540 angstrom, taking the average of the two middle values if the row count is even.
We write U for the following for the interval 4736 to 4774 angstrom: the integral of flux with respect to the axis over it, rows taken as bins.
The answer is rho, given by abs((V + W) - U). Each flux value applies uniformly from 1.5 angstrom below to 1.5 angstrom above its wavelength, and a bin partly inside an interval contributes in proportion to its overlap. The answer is 292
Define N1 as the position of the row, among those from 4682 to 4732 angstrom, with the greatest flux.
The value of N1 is 4719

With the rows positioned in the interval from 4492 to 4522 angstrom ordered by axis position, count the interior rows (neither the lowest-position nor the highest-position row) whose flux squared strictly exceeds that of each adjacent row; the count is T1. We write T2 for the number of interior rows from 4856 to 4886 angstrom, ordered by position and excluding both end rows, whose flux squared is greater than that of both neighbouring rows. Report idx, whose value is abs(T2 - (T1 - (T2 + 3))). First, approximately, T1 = 1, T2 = 2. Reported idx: 6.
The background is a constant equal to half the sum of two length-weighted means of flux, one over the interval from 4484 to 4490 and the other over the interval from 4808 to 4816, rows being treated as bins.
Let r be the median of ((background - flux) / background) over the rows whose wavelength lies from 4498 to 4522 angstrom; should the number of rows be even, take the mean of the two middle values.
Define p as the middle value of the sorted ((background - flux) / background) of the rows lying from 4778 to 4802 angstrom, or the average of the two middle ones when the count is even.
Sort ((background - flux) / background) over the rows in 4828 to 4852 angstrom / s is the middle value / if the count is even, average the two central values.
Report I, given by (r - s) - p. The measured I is 0.15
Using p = -0.03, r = 0.06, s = -0.07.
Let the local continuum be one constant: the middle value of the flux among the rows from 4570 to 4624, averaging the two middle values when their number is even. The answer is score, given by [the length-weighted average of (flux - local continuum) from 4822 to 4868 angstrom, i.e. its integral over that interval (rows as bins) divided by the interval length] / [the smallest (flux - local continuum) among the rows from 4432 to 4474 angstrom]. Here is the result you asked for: -1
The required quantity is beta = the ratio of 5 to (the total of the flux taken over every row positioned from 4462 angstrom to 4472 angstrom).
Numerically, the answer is 0.28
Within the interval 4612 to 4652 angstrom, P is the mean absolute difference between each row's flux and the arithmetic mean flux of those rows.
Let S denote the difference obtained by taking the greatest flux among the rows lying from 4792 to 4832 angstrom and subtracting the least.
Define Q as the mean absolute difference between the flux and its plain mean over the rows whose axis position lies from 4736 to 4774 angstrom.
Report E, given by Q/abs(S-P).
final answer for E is 0.42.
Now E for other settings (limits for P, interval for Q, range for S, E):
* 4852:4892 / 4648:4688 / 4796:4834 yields 0.81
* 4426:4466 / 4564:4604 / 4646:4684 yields 0.22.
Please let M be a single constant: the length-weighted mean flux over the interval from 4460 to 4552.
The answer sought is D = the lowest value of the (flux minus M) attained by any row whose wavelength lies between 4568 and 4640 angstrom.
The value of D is -0.1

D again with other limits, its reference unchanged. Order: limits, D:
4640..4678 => -0.1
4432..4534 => -1.6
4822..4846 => 1.1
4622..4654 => 0.0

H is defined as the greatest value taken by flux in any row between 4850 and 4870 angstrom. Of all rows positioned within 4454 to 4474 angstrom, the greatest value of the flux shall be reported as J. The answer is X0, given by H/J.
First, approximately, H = 9.03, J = 6.71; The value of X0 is 1.35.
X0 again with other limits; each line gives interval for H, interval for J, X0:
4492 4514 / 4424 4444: 1.25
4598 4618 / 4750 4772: 0.88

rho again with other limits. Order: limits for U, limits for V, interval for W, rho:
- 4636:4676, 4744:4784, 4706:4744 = 277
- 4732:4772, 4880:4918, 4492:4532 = 307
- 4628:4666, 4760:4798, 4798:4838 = 266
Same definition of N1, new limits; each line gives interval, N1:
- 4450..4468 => 4452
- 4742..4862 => 4851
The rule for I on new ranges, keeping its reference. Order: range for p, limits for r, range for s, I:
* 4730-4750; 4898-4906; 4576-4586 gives -0.24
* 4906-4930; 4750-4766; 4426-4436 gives -0.24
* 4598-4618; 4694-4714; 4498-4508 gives -0.05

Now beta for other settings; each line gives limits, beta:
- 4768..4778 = 0.20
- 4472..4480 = 0.25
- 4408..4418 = 0.28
